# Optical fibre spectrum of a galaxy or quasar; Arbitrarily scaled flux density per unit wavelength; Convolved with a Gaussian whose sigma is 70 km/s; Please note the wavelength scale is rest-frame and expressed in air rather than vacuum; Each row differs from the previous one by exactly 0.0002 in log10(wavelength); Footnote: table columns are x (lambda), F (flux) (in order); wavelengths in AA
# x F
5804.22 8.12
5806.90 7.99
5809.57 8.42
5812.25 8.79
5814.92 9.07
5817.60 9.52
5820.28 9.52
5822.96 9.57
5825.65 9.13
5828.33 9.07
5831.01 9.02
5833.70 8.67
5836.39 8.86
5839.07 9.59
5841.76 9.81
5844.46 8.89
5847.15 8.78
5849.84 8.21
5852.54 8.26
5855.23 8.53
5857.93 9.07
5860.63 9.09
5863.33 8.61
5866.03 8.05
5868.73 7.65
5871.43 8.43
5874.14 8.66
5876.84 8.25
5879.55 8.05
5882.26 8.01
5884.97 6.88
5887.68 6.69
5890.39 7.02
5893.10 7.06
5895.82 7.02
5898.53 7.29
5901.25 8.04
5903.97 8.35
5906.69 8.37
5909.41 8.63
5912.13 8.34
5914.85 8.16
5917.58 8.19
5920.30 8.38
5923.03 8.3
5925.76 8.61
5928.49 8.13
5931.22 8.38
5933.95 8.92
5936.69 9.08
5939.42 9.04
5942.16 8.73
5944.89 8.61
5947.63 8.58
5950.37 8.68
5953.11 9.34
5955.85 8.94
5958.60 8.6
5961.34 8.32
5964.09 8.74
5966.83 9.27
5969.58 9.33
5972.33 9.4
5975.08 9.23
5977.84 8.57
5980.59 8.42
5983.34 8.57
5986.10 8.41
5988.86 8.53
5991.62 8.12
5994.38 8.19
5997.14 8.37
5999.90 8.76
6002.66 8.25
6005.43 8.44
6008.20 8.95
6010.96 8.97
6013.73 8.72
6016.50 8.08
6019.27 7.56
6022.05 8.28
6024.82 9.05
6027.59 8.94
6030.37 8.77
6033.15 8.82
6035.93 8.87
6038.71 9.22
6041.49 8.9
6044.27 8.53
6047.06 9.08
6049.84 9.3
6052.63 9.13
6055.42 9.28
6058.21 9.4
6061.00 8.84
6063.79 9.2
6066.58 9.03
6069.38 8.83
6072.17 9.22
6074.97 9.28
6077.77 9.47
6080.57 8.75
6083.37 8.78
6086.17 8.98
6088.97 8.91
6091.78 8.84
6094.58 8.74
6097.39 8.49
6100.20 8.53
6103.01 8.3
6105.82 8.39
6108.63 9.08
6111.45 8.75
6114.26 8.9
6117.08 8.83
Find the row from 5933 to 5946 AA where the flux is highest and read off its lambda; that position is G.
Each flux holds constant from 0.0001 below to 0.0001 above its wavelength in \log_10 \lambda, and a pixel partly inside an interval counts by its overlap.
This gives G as 5936.69 AA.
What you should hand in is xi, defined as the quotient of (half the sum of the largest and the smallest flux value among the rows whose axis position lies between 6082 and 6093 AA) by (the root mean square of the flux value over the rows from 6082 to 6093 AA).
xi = 1.000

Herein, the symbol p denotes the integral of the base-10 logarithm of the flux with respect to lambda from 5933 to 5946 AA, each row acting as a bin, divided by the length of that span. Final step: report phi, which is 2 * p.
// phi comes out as 1.90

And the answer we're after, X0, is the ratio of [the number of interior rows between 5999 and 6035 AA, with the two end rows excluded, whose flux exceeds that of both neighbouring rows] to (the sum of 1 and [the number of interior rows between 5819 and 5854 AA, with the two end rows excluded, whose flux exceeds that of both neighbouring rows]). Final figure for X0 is 0.67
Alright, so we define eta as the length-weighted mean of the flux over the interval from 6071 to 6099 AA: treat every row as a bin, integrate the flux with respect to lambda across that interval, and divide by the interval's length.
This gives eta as 8.9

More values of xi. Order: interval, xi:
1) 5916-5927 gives 1.003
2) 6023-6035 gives 1.002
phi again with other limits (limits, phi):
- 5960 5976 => 1.91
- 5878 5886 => 1.77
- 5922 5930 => 1.84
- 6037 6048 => 1.90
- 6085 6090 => 1.90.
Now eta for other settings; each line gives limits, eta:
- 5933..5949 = 8.8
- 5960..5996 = 8.7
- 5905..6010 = 8.6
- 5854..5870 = 8.5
